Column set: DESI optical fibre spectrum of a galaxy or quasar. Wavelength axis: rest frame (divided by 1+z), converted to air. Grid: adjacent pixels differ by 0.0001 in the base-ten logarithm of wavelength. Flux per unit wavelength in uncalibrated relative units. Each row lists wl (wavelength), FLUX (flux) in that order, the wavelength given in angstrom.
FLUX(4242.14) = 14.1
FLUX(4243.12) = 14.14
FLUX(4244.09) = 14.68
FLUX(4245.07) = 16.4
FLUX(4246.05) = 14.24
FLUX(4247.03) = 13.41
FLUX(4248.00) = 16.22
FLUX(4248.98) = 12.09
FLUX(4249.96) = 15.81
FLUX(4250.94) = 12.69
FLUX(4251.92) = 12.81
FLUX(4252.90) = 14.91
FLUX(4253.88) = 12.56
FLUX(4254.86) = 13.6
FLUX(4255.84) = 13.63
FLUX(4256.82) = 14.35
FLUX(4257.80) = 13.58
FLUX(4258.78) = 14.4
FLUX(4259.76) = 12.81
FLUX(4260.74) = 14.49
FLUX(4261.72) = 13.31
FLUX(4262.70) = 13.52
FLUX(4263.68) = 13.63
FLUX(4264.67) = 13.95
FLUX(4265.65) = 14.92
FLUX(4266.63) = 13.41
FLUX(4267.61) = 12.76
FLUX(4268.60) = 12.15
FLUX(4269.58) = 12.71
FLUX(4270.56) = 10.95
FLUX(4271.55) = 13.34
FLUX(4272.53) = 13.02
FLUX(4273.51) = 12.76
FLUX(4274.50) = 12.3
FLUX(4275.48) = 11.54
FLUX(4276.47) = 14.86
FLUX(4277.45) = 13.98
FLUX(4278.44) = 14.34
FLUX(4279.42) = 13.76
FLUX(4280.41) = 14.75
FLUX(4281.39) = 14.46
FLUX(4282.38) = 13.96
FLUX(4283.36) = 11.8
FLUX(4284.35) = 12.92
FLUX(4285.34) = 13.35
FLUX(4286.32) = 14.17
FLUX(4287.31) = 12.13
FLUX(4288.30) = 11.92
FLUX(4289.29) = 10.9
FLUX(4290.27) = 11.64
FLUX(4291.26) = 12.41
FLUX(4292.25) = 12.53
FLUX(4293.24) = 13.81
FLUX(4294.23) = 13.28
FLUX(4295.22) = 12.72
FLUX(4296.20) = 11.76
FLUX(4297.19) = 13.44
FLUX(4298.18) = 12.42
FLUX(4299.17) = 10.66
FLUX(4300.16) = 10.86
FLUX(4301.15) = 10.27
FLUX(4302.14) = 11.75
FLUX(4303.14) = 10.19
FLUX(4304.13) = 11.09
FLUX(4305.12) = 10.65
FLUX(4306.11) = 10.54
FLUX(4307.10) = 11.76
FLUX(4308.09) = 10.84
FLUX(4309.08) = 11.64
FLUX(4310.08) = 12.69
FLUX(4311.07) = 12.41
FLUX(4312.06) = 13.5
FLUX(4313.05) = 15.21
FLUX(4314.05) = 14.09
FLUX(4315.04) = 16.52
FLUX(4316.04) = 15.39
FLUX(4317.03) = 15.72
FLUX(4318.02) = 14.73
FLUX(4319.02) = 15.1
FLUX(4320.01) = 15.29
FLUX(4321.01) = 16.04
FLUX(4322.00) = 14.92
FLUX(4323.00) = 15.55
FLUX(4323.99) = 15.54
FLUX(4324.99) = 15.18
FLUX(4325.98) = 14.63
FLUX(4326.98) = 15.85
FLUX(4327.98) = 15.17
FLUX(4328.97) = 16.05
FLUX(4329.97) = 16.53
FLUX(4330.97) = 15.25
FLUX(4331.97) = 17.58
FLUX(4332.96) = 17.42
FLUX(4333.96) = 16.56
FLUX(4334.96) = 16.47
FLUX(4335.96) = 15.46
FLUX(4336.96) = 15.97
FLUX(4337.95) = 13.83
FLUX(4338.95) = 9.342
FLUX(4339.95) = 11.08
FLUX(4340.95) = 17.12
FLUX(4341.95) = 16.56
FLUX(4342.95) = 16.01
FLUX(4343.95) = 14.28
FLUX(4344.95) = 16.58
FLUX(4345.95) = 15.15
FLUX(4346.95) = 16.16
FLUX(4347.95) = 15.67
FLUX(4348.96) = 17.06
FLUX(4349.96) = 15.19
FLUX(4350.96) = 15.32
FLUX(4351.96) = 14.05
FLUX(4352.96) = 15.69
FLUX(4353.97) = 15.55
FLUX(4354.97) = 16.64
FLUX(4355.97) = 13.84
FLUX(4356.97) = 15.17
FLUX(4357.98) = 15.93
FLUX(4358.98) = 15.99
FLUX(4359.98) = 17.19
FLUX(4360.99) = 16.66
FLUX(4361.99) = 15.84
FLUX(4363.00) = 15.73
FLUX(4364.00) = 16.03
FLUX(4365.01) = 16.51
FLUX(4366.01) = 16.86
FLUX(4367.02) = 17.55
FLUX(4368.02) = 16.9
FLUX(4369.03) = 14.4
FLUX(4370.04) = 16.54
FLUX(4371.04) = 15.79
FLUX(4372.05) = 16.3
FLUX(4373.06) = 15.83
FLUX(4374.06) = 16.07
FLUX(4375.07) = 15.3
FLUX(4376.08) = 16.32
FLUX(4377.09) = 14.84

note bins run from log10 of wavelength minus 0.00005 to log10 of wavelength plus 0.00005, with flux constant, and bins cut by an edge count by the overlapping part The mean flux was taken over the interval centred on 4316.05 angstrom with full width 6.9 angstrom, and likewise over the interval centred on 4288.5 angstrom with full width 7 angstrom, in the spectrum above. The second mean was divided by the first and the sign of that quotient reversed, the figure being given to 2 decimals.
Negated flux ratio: -0.81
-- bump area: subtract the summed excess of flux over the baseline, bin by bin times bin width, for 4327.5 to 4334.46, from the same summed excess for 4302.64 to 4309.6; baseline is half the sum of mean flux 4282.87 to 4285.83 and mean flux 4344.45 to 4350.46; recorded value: -38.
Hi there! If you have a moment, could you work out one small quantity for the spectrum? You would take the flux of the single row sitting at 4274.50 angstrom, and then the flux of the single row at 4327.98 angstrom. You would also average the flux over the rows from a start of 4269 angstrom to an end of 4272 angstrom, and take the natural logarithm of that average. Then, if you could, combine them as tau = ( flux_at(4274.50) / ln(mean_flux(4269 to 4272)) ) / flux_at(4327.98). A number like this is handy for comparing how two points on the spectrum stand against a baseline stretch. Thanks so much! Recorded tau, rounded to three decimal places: 0.323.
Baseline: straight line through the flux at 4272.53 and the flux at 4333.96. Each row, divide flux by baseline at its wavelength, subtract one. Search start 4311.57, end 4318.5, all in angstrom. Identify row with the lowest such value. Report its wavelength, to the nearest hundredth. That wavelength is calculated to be 4312.06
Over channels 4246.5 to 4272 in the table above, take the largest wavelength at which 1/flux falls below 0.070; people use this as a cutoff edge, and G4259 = 4265.65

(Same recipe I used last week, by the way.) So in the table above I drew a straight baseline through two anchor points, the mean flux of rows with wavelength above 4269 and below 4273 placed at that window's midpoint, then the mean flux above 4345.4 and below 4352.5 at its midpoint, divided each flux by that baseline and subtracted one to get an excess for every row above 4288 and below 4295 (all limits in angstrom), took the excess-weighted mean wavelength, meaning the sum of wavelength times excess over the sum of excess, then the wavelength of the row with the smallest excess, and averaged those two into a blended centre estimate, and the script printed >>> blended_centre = 4289.5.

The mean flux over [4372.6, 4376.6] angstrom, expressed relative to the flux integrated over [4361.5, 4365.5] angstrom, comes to 0.25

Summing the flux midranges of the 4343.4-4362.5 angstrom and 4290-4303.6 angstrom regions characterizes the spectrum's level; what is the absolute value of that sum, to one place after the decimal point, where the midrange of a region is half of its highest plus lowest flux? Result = 27.5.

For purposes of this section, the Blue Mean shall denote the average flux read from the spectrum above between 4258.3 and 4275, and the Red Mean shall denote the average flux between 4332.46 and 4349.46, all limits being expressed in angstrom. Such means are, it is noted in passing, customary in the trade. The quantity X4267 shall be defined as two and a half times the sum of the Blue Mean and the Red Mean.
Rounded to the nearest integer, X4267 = 71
